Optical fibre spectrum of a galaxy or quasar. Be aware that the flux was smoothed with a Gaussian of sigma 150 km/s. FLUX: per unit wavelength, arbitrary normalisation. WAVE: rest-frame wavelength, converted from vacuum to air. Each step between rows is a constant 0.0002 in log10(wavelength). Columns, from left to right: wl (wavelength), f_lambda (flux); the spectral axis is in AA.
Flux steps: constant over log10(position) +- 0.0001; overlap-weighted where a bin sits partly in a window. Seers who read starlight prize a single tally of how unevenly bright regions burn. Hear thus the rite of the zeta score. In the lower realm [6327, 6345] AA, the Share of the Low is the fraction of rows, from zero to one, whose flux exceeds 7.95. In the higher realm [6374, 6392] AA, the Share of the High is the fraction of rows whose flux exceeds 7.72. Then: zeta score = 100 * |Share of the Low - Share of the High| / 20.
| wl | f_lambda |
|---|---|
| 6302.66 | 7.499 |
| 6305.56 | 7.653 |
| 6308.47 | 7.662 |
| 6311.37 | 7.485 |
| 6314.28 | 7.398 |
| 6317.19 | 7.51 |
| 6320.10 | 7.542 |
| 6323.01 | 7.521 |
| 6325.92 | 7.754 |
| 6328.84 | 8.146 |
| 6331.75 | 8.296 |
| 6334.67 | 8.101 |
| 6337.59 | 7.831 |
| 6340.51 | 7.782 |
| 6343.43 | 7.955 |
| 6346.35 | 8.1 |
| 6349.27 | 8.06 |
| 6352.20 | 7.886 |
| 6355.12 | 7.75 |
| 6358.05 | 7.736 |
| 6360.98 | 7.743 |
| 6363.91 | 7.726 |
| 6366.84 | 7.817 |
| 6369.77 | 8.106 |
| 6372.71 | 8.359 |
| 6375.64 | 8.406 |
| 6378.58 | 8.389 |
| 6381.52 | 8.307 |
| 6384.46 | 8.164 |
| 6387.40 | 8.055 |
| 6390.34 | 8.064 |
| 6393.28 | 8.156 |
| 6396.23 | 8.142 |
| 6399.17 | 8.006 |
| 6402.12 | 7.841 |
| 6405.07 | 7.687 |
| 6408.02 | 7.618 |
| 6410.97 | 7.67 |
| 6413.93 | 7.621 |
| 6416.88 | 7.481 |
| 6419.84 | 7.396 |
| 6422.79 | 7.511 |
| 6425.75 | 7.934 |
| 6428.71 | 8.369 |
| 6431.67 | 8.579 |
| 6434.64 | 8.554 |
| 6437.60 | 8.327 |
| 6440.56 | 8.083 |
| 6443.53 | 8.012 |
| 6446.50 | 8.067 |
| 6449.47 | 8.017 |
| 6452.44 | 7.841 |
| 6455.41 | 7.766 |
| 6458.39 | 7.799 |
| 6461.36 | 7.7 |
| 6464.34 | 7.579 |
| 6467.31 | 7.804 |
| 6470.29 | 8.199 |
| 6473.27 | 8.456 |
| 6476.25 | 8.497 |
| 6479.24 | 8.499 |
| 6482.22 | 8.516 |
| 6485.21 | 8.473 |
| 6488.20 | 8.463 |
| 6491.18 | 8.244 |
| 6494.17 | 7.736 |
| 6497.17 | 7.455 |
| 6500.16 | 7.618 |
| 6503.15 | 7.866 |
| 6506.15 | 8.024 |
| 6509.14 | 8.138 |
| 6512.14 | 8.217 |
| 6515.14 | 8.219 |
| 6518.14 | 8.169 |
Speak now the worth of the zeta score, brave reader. 1.7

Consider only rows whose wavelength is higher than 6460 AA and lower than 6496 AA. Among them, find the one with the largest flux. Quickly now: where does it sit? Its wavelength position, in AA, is 6482.22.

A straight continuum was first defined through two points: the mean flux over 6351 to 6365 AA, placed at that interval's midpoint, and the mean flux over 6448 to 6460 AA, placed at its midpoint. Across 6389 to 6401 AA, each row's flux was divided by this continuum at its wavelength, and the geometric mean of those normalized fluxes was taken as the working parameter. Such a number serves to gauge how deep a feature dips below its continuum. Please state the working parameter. 1.04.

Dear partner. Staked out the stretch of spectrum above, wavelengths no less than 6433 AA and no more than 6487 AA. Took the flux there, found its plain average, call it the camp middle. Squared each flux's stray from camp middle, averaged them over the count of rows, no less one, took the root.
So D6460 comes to 0.32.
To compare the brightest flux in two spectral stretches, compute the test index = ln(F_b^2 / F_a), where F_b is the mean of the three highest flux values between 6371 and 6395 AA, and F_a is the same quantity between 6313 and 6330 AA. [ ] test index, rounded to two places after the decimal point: 2.20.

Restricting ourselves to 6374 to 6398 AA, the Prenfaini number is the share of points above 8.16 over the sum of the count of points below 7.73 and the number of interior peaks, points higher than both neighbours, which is 0.50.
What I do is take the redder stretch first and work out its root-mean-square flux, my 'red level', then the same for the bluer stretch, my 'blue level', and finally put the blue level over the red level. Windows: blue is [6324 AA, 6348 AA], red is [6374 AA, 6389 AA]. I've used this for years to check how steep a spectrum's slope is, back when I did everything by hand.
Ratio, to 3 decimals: 0.968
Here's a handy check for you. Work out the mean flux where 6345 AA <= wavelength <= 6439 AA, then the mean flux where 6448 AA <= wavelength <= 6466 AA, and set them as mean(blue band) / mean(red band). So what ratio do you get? 1.03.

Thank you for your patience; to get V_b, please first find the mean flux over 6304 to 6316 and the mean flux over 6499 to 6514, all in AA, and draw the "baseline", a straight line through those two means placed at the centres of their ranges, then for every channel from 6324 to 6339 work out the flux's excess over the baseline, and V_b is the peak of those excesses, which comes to 0.70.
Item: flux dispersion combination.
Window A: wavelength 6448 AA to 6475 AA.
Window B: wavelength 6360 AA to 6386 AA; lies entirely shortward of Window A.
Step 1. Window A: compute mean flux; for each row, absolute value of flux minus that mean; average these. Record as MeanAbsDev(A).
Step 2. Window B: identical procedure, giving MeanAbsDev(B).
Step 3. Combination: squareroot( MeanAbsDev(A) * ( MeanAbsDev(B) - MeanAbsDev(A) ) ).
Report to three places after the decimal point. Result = 0.071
